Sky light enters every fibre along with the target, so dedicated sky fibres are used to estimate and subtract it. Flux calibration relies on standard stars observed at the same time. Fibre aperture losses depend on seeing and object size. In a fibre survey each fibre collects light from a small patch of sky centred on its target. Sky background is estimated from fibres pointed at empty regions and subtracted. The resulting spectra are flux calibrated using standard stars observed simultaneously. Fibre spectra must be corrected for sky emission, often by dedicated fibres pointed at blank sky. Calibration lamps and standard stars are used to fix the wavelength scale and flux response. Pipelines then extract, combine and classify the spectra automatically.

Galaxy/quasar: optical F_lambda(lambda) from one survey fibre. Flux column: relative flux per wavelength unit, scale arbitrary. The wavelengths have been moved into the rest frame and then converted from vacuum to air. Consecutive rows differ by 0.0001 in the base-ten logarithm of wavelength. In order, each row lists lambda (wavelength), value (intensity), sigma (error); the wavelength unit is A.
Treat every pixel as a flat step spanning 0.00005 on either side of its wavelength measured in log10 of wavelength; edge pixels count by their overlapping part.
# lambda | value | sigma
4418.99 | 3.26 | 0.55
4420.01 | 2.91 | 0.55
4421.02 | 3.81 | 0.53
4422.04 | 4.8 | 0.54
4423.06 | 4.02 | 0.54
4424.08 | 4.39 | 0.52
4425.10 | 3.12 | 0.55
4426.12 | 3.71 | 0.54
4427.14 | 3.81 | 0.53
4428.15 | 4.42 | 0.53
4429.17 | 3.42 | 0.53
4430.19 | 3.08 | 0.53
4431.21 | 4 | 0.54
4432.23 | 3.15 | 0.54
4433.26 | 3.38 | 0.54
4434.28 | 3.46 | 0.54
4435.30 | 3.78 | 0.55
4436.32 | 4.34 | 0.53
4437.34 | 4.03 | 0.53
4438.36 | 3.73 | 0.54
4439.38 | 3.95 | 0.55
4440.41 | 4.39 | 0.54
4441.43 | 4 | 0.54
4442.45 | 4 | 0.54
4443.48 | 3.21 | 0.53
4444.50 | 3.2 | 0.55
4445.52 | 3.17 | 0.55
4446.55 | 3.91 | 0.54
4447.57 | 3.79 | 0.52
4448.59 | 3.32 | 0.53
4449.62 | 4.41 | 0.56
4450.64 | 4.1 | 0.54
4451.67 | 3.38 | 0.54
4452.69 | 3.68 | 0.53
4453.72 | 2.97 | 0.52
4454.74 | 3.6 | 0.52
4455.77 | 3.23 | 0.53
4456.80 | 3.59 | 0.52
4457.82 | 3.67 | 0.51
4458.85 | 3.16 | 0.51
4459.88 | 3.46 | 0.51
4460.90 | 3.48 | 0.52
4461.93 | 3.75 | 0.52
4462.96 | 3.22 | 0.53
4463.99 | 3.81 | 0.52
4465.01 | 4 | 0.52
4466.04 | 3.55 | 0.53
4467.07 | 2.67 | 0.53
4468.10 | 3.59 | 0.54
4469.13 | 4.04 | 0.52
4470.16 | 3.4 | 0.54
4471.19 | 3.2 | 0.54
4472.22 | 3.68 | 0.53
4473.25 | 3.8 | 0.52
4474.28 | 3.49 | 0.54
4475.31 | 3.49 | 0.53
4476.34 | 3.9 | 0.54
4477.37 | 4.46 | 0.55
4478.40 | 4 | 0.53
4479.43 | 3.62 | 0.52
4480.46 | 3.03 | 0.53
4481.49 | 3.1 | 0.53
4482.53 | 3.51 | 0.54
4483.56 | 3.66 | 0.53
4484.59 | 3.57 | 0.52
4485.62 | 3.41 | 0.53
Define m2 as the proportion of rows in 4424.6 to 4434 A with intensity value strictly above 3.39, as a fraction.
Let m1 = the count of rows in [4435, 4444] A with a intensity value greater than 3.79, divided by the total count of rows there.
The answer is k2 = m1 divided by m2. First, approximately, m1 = 0.67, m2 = 0.56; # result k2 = 1.20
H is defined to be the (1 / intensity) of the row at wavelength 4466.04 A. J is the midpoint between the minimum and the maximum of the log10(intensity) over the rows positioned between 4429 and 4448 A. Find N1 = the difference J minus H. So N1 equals 0.284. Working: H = 0.282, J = 0.566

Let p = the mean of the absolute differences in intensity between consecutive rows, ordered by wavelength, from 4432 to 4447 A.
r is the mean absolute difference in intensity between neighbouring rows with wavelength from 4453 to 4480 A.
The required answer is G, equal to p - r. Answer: -0.089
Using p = 0.32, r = 0.40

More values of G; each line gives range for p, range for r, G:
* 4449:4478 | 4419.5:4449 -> -0.071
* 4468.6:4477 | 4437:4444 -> -0.048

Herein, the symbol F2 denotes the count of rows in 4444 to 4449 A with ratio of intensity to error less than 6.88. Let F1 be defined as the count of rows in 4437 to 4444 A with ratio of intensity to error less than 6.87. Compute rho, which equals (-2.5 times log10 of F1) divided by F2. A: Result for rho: 0.0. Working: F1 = 1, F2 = 3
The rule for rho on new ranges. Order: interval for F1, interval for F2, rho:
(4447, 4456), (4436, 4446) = -0.5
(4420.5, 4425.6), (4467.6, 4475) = 0.0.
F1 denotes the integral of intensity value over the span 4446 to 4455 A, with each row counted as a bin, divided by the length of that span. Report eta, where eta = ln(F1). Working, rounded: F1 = 3.69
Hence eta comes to 1.30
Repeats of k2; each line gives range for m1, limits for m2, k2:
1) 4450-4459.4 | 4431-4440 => 0.14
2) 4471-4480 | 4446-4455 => 0.67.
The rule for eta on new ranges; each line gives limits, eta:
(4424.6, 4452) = 1.31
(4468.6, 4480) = 1.32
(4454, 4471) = 1.25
